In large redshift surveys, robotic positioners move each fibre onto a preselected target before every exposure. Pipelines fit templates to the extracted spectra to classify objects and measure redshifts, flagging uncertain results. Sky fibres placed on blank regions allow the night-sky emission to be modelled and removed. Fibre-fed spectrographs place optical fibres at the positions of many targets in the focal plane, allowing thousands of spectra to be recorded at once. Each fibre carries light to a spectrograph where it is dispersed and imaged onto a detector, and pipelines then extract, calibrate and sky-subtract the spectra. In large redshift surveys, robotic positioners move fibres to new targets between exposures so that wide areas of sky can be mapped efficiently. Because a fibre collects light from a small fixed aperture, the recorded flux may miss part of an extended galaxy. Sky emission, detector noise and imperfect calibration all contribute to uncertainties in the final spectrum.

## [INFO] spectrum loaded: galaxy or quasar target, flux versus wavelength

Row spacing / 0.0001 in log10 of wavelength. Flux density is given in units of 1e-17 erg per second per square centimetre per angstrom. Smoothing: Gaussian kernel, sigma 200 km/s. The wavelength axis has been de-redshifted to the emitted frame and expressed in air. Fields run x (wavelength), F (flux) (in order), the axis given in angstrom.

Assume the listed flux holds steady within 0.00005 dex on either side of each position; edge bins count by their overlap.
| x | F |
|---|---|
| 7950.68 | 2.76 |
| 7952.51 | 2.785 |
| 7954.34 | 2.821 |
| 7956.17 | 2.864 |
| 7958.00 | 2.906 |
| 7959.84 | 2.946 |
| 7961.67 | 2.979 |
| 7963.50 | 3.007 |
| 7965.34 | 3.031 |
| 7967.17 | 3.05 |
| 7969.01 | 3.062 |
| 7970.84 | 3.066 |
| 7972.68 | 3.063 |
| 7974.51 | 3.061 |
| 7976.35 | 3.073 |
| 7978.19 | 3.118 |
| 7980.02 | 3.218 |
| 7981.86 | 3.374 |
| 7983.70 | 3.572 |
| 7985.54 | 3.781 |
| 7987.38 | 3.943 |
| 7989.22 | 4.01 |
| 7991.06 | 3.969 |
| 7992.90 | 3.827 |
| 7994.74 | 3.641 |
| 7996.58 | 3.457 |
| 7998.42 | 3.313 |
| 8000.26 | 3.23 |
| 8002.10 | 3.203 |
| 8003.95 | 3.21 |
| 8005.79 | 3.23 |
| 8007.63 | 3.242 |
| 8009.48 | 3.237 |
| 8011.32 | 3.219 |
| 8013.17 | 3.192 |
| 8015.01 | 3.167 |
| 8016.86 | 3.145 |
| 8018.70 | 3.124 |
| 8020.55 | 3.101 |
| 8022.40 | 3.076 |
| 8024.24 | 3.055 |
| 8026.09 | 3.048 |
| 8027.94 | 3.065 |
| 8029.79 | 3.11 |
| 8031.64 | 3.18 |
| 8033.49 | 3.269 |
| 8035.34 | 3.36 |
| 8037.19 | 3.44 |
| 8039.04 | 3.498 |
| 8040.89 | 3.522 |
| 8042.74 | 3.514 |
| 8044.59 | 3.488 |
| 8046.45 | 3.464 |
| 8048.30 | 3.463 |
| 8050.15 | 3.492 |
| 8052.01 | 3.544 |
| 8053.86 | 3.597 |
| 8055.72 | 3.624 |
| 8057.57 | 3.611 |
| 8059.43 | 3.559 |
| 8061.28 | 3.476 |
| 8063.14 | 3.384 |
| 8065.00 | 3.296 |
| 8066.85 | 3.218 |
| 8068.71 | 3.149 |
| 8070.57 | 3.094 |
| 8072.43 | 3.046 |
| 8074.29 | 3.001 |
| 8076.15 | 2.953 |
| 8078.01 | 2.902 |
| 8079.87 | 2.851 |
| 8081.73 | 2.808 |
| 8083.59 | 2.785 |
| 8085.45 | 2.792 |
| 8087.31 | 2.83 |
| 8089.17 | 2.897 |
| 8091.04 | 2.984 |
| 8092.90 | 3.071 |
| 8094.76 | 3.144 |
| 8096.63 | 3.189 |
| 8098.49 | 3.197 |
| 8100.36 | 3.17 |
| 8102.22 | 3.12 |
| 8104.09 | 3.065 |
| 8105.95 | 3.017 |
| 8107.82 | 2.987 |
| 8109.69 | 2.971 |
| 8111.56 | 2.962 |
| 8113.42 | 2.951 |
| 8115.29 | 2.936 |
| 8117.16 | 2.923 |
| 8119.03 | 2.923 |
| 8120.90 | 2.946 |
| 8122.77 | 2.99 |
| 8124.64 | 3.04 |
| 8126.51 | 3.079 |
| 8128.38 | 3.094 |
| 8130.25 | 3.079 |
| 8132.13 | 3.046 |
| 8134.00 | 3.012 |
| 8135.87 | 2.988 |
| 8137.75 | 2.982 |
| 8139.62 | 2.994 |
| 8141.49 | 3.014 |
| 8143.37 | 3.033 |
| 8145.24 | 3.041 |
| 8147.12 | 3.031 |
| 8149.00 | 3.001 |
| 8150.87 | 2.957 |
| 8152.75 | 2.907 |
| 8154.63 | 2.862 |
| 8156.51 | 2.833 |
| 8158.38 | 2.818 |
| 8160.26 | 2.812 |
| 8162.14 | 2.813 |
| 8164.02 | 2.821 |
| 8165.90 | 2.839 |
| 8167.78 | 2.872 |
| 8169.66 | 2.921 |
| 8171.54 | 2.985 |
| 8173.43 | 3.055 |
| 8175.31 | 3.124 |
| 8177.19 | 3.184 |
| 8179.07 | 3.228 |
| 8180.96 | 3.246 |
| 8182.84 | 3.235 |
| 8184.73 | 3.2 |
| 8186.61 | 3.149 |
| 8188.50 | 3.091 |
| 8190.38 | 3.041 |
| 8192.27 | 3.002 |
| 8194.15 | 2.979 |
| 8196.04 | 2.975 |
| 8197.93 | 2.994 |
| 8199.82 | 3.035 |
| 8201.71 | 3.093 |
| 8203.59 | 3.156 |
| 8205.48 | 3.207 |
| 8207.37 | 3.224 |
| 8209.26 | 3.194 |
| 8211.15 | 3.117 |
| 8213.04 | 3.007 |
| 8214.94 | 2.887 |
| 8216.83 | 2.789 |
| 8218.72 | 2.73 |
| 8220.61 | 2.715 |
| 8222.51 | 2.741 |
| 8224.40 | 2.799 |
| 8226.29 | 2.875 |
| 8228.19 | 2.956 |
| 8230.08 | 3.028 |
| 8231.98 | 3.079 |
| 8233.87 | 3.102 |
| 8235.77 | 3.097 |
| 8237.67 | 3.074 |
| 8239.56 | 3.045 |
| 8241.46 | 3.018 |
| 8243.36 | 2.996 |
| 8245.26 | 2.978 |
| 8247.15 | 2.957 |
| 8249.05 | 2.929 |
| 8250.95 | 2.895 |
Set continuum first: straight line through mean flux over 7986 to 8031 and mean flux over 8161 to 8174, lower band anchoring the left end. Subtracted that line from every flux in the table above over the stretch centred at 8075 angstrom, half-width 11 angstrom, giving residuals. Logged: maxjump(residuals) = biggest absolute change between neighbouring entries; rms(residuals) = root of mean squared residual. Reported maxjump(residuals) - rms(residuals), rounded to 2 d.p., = -0.14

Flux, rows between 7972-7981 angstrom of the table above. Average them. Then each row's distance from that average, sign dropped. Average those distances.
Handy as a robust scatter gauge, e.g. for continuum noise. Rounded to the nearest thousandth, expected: 0.049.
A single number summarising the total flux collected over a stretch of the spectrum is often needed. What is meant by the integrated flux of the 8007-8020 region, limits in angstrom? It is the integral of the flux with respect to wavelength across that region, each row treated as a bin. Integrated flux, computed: 41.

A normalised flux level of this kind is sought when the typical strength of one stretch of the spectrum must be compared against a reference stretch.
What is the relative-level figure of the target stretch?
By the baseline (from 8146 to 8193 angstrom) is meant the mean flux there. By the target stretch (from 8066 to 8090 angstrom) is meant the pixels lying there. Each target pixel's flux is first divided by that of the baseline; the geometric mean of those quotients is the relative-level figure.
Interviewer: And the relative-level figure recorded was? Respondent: 0.98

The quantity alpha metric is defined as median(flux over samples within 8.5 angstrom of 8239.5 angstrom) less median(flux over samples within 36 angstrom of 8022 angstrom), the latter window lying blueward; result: -0.27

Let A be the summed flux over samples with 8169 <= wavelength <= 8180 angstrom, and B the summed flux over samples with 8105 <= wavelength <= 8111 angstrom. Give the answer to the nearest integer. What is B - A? -10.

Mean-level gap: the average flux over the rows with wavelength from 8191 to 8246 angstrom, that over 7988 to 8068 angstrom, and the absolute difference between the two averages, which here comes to 0.37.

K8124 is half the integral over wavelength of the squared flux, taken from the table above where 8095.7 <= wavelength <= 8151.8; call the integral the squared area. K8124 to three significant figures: 257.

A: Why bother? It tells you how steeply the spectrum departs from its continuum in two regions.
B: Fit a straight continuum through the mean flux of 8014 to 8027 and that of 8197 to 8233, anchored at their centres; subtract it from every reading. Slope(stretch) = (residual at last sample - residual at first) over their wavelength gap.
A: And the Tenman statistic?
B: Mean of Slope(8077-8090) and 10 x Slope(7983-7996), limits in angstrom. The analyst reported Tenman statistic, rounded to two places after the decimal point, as 0.03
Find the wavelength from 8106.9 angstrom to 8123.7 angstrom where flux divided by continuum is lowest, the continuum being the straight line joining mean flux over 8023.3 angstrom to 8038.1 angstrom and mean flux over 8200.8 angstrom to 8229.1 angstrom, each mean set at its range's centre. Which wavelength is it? 8117.16 angstrom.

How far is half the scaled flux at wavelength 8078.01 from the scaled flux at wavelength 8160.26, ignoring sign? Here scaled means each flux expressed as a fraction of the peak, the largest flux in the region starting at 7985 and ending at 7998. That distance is 0.34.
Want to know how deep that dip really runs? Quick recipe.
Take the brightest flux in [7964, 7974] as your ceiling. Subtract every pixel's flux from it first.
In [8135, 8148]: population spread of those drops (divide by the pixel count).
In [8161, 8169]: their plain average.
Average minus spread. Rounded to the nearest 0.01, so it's 0.21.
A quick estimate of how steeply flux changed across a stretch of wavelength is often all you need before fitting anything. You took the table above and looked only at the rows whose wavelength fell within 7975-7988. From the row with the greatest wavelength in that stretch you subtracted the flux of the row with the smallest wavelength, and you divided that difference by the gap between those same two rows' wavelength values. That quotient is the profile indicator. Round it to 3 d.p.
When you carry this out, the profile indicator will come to 0.079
